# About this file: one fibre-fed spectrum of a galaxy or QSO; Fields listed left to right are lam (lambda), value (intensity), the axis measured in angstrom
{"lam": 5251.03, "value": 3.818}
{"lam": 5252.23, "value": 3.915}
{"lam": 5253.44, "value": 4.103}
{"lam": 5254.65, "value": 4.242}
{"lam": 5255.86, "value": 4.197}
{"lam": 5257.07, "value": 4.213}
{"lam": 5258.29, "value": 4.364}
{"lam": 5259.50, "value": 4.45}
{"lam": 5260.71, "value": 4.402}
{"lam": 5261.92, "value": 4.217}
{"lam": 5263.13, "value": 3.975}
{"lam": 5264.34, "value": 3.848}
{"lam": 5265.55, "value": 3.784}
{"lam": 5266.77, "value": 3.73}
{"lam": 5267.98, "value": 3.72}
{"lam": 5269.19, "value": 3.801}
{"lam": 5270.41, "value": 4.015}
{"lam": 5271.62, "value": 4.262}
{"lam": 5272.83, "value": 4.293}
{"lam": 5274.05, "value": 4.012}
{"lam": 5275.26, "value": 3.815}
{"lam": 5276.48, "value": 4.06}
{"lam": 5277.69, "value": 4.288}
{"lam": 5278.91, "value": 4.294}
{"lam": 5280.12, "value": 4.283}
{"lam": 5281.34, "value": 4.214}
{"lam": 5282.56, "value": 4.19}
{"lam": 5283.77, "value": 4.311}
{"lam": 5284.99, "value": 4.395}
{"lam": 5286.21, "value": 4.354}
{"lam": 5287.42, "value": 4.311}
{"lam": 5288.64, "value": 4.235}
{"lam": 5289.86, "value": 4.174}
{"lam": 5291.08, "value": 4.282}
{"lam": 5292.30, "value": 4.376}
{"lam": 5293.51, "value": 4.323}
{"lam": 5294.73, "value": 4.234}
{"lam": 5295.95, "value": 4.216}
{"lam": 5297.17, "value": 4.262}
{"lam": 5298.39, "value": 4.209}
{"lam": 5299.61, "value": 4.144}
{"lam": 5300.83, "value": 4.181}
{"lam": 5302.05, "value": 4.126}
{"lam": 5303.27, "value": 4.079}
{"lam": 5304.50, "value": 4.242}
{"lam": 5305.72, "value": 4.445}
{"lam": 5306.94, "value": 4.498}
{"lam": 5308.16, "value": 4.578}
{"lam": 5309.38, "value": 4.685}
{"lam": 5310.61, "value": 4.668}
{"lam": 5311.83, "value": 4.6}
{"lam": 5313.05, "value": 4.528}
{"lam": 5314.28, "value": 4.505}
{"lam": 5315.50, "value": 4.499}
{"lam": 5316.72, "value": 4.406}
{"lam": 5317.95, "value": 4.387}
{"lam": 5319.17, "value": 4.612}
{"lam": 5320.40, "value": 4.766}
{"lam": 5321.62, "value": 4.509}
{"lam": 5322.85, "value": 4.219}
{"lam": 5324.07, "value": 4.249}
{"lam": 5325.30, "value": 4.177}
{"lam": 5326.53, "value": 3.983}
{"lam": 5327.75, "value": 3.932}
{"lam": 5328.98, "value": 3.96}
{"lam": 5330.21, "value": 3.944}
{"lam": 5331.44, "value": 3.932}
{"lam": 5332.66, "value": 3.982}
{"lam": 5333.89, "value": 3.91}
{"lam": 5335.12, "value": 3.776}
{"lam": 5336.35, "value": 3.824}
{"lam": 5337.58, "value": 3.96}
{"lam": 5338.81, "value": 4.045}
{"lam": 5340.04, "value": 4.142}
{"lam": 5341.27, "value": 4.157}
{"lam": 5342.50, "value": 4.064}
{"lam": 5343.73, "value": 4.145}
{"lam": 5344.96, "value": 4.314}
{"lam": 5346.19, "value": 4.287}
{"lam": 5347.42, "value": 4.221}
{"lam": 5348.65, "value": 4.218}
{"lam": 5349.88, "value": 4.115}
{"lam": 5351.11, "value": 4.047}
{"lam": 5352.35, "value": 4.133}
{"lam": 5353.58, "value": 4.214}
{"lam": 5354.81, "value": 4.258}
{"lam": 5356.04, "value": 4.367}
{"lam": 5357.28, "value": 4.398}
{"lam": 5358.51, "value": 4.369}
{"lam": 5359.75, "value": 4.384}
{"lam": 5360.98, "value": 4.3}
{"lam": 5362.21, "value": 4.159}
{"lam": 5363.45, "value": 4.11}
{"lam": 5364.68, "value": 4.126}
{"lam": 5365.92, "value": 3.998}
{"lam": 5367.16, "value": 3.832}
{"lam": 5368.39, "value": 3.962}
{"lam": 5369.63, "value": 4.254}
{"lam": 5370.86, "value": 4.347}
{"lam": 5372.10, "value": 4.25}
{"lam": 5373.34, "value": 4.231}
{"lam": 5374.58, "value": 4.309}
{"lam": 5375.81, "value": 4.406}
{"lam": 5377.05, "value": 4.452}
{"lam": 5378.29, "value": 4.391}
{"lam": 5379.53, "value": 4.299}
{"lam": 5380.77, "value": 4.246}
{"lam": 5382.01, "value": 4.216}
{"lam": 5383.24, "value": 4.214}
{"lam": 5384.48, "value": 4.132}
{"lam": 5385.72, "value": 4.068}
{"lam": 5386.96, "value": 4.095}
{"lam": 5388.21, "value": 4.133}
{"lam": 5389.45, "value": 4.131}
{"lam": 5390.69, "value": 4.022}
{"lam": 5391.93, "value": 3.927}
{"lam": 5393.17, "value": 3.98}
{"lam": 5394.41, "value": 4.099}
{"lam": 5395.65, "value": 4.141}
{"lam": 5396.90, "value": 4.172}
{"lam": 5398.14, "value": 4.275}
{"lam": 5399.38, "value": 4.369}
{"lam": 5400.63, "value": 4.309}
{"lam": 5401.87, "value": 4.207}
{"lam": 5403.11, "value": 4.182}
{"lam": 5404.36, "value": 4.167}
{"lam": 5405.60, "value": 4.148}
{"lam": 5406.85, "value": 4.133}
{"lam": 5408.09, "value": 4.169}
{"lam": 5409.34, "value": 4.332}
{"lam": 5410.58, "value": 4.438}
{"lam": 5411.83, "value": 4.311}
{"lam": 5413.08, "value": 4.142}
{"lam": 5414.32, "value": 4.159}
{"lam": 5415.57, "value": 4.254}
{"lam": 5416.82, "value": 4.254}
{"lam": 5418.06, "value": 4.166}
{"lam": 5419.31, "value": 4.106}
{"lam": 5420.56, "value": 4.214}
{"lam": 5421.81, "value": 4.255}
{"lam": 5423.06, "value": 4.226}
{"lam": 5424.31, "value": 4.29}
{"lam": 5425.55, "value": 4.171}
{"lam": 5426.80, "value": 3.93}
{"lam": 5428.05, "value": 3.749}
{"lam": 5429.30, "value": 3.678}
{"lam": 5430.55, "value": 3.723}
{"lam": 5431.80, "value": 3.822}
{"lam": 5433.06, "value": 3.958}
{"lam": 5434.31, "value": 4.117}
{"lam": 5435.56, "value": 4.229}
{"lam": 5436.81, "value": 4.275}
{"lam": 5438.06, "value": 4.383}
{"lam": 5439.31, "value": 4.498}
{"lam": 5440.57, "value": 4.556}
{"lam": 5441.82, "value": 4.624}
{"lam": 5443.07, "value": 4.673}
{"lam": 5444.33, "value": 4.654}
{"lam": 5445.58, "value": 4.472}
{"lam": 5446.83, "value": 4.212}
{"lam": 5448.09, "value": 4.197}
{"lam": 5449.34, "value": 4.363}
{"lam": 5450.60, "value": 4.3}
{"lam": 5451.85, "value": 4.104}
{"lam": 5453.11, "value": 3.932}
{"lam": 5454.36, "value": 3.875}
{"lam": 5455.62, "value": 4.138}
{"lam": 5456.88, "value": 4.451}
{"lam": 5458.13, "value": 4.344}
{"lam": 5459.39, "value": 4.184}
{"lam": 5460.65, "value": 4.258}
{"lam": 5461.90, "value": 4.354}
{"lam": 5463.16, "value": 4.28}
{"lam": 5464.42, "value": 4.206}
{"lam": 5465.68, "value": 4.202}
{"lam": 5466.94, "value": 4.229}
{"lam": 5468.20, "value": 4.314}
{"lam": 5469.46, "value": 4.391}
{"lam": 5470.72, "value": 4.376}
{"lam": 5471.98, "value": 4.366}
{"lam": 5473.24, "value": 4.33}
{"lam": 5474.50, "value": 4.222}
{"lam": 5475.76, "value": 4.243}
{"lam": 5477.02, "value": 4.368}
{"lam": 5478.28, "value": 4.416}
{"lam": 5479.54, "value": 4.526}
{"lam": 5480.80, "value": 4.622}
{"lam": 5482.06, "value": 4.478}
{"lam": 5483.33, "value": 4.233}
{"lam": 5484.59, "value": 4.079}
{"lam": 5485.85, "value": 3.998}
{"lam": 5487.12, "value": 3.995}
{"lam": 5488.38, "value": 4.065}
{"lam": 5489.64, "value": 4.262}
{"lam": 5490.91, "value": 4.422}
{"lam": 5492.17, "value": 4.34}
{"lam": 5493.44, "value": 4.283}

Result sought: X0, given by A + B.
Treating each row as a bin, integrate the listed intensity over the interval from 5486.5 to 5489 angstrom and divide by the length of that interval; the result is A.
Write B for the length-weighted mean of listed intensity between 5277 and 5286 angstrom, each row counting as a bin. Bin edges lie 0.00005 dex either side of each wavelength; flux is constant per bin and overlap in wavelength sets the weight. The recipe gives 8.32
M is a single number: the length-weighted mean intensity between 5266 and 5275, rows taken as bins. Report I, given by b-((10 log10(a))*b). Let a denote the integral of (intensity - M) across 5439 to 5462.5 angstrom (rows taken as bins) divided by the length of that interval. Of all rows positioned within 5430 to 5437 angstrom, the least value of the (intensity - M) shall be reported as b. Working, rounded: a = 0.36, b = -0.24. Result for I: -1.3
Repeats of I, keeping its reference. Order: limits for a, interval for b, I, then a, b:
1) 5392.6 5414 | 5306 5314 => 3.8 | 0.24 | 0.53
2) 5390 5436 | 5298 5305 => 1.0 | 0.16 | 0.11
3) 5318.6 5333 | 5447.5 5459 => -0.7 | 0.23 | -0.09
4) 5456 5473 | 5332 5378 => -1.1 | 0.34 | -0.19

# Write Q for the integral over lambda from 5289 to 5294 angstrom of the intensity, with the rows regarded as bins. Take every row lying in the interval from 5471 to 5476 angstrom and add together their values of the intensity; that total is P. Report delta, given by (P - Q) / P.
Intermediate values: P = 17.2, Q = 21.4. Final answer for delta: -0.25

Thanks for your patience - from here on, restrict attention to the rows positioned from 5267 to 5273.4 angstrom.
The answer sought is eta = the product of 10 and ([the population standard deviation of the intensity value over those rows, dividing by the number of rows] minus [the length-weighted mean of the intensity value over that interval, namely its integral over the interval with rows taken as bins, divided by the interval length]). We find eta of -37.7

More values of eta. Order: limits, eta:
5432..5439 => -40.4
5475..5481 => -42.9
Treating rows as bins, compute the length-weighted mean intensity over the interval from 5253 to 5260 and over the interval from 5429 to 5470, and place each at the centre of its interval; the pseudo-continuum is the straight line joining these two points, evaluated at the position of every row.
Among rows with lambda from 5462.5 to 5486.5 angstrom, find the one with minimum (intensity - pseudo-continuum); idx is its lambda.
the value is 5485.85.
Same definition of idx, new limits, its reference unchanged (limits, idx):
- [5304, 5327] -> 5326.53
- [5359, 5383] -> 5367.16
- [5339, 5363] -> 5351.11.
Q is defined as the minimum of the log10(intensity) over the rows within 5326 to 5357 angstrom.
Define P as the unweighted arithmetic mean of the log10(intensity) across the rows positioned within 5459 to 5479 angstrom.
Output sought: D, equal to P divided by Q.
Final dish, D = 1.10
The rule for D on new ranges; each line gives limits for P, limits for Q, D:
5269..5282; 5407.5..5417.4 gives 1.00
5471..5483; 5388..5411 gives 1.08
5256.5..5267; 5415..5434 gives 1.08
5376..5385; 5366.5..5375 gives 1.08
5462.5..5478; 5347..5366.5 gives 1.05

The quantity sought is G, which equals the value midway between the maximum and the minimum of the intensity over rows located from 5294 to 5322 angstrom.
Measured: 4.42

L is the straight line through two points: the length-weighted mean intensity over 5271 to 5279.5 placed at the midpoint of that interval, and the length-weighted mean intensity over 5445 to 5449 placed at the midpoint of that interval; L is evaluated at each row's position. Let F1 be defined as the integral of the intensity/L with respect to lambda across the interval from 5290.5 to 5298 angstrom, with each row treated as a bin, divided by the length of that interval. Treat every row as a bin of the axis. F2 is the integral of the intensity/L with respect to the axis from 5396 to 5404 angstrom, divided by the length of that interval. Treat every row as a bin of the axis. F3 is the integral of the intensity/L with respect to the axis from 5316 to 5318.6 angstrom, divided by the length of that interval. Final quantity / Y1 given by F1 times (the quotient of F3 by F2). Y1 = 1.09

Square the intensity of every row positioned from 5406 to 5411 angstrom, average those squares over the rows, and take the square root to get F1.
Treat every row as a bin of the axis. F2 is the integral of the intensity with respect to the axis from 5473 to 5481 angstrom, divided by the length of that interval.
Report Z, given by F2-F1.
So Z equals 0.1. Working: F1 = 4.27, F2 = 4.38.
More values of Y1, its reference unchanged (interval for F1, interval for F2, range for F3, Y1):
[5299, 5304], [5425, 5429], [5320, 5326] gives 1.13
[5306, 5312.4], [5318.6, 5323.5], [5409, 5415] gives 1.02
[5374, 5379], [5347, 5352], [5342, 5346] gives 1.05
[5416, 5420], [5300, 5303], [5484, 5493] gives 0.95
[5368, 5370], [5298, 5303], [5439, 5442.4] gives 1.03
